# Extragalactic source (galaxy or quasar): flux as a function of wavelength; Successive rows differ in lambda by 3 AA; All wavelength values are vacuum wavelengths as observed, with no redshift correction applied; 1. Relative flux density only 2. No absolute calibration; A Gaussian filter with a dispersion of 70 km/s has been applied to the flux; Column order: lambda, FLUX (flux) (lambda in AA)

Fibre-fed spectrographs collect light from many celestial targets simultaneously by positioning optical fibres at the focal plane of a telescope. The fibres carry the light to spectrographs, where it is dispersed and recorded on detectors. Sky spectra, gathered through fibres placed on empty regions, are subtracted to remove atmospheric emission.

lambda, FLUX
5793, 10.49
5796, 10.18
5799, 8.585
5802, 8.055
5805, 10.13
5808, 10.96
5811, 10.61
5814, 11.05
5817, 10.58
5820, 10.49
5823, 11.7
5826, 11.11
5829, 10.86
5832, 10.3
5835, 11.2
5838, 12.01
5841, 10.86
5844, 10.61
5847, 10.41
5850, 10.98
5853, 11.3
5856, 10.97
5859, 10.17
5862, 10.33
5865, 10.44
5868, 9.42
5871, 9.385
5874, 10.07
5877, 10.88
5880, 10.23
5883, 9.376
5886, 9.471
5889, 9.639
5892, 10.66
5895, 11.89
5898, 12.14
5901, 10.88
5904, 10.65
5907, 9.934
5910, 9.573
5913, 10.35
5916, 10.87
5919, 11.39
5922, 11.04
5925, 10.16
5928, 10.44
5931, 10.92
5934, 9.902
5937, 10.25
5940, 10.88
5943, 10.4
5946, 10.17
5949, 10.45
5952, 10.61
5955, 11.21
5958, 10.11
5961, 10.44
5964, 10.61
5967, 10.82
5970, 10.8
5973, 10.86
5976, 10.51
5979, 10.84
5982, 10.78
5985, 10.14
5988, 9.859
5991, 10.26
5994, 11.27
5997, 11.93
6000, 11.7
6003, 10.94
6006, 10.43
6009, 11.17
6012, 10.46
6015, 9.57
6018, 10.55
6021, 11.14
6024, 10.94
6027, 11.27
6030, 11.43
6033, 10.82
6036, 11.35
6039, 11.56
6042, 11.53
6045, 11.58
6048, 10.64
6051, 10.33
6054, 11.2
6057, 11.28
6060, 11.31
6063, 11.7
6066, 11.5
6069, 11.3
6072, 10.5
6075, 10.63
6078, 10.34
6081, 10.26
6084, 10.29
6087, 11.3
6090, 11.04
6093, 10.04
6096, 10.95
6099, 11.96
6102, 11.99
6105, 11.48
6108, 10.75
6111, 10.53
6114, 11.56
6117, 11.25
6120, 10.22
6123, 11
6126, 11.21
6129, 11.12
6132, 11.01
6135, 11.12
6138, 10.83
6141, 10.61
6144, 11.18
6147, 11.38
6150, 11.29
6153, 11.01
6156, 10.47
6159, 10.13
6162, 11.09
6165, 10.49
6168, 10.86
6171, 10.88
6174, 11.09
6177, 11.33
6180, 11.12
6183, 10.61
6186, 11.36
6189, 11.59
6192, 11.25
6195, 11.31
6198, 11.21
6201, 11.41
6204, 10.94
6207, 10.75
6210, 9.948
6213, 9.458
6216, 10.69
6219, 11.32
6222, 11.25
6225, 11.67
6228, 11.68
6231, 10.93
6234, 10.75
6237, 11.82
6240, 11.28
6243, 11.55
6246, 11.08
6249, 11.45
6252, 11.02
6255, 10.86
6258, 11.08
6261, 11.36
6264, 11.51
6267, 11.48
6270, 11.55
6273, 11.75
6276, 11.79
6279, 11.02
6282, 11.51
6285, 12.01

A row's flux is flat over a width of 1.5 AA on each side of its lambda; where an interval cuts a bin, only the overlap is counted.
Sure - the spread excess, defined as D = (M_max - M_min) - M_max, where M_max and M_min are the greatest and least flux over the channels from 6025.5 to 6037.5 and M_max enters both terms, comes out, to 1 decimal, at -10.8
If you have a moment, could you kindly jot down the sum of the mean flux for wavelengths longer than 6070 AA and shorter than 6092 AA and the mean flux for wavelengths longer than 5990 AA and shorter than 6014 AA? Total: 21.6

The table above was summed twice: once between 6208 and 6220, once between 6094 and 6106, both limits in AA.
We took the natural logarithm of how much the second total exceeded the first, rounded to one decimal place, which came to 1.6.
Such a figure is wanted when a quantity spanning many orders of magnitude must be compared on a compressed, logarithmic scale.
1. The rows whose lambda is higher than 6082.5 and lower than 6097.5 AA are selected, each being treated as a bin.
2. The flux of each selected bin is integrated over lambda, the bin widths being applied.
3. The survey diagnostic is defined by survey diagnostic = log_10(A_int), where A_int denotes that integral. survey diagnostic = 2.21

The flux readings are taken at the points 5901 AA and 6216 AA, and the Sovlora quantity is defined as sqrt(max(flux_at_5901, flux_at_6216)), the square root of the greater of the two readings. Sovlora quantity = 3.298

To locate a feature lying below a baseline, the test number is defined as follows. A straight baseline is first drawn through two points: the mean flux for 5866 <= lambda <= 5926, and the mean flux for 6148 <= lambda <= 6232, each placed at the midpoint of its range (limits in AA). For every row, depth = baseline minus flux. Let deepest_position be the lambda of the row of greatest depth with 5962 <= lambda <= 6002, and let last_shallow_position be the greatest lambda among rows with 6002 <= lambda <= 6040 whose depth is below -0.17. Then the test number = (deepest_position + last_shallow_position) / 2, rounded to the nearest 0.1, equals 6013.5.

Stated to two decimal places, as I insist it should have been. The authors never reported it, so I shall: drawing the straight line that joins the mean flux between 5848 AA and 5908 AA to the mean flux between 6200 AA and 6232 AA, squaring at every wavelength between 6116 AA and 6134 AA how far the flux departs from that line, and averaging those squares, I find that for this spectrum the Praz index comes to 0.15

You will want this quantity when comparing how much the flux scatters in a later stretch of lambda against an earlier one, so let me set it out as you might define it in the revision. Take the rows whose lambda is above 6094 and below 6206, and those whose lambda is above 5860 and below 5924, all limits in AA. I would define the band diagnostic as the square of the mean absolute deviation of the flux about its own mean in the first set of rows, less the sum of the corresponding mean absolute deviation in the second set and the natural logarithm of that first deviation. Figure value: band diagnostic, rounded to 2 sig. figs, 0.61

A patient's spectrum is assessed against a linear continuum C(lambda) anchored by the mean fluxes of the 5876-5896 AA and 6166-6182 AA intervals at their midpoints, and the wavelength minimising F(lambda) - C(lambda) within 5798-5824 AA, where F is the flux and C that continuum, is 5802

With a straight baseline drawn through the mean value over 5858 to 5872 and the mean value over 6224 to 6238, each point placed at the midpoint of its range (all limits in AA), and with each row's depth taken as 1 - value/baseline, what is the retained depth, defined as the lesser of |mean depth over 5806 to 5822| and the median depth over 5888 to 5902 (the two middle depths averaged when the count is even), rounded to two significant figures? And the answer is -0.078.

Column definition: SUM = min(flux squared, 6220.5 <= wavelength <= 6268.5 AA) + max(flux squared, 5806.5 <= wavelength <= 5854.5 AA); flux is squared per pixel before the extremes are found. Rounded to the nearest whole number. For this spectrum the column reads 260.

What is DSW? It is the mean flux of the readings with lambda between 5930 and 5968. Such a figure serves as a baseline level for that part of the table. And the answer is 10.5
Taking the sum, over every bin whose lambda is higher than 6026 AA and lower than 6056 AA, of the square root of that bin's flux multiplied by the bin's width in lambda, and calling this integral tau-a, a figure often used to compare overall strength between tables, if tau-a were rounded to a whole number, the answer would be 100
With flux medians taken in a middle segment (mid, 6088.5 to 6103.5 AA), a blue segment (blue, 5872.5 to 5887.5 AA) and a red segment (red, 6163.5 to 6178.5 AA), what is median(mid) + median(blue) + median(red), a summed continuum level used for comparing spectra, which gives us 32.0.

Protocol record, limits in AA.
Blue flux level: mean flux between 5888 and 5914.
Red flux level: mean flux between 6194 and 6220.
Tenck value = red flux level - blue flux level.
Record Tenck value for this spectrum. 0.1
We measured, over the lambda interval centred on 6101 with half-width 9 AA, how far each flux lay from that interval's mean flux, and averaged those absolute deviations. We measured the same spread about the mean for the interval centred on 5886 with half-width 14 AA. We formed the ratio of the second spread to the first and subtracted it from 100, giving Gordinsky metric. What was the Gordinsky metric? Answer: 98.7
